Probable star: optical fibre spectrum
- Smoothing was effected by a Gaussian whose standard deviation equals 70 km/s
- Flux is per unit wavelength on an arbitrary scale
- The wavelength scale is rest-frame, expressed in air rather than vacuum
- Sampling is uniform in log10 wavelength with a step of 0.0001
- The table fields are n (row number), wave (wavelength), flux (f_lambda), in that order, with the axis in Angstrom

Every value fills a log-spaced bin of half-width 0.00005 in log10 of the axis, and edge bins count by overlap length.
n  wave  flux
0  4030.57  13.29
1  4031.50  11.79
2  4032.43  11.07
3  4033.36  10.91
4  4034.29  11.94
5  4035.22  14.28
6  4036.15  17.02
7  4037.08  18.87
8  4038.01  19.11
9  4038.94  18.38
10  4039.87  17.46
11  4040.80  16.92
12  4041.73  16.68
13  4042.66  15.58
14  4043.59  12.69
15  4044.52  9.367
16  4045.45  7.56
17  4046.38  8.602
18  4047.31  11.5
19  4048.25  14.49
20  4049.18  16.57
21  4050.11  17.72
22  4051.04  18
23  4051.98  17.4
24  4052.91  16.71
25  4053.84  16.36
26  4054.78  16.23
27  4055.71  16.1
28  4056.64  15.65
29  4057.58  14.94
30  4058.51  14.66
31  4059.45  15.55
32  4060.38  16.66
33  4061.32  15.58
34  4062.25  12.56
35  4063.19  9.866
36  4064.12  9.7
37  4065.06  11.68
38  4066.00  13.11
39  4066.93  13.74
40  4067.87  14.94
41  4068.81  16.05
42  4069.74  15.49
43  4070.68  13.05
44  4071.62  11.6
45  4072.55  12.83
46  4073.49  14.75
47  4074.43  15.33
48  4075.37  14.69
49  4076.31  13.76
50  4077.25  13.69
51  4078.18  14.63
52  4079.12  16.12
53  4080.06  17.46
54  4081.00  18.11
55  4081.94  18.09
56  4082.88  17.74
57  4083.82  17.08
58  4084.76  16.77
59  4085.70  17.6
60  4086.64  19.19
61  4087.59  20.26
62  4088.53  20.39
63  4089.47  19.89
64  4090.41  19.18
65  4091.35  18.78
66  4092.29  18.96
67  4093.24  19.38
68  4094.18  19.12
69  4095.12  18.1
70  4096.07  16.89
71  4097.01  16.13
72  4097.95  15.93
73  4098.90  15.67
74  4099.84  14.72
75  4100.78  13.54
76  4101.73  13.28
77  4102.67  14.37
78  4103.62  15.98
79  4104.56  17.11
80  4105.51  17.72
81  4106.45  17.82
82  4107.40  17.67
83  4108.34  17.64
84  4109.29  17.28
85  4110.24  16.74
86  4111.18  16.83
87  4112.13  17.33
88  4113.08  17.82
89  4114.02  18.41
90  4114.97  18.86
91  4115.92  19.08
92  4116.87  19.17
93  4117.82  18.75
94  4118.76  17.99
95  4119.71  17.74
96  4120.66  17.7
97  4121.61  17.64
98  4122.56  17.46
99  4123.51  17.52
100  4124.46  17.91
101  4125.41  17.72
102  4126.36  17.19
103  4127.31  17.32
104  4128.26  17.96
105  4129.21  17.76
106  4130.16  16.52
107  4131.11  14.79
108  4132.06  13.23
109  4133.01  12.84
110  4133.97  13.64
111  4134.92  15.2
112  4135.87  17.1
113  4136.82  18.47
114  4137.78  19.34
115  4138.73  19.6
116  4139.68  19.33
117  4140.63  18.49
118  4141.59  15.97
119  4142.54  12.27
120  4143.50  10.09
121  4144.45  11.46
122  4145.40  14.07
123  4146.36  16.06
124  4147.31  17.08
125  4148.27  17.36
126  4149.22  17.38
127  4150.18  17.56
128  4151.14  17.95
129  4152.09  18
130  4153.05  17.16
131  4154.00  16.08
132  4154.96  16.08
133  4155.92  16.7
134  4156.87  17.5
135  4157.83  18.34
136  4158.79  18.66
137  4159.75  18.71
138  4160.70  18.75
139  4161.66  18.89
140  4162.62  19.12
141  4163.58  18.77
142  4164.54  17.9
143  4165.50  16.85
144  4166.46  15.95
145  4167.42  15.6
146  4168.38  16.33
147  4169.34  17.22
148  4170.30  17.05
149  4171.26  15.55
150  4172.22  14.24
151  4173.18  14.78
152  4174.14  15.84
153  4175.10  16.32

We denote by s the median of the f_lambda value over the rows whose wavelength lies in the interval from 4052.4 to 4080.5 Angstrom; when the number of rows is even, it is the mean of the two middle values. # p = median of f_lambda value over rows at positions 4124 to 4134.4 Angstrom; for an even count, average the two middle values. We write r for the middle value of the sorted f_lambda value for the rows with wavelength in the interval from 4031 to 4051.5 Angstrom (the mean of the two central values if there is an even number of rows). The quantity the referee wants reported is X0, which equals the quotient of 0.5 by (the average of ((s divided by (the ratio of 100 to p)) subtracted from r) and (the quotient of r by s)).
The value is 0.074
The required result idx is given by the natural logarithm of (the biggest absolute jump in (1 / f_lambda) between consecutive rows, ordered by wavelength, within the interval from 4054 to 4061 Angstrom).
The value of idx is -5.5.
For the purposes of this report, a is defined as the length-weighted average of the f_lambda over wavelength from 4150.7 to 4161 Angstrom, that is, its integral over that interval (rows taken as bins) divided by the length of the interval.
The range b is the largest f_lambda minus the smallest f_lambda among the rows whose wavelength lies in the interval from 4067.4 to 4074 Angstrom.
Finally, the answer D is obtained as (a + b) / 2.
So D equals 11.0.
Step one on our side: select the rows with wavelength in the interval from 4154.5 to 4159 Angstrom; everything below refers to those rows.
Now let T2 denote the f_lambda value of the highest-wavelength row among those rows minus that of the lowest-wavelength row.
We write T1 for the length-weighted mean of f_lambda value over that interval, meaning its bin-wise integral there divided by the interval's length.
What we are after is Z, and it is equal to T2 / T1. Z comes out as 0.15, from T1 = 17.4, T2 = 2.6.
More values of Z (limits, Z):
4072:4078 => 0.06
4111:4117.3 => 0.13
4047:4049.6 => 0.36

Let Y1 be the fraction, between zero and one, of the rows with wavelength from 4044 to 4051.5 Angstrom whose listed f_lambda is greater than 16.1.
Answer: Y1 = 0.4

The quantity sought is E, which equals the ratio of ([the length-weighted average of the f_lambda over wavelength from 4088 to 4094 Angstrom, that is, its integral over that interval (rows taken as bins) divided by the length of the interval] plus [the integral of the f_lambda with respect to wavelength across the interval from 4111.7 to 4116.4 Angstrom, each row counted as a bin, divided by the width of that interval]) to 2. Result 18.9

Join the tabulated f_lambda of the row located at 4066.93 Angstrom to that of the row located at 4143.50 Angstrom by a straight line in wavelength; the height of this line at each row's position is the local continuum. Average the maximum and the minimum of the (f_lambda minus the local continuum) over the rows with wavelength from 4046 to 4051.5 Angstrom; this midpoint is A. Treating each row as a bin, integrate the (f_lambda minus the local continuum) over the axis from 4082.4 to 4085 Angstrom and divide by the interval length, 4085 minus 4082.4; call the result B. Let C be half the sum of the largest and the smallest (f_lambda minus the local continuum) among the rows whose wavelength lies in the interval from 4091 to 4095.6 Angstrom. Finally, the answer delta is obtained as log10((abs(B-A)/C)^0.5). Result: 0.0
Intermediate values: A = -1.3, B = 4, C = 6.3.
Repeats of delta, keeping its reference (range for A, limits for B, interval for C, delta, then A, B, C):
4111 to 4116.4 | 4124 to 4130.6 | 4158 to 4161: -0.8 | 6.4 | 7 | 9.4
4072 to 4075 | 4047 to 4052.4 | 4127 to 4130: -0.5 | 0.7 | 1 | 6.8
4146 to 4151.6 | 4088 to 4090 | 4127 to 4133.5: -0.6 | 7.2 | 7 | 4.7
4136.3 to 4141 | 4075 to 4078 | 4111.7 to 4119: 0.0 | 8.7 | 1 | 6.8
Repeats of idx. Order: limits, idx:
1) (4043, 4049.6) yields -3.5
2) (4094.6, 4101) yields -5.1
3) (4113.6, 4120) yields -6.1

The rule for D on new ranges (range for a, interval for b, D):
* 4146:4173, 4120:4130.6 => 9.3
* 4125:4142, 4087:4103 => 12.0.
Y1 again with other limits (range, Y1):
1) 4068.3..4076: 0.0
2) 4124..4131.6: 0.9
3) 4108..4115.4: 1.0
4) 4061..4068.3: 0.0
